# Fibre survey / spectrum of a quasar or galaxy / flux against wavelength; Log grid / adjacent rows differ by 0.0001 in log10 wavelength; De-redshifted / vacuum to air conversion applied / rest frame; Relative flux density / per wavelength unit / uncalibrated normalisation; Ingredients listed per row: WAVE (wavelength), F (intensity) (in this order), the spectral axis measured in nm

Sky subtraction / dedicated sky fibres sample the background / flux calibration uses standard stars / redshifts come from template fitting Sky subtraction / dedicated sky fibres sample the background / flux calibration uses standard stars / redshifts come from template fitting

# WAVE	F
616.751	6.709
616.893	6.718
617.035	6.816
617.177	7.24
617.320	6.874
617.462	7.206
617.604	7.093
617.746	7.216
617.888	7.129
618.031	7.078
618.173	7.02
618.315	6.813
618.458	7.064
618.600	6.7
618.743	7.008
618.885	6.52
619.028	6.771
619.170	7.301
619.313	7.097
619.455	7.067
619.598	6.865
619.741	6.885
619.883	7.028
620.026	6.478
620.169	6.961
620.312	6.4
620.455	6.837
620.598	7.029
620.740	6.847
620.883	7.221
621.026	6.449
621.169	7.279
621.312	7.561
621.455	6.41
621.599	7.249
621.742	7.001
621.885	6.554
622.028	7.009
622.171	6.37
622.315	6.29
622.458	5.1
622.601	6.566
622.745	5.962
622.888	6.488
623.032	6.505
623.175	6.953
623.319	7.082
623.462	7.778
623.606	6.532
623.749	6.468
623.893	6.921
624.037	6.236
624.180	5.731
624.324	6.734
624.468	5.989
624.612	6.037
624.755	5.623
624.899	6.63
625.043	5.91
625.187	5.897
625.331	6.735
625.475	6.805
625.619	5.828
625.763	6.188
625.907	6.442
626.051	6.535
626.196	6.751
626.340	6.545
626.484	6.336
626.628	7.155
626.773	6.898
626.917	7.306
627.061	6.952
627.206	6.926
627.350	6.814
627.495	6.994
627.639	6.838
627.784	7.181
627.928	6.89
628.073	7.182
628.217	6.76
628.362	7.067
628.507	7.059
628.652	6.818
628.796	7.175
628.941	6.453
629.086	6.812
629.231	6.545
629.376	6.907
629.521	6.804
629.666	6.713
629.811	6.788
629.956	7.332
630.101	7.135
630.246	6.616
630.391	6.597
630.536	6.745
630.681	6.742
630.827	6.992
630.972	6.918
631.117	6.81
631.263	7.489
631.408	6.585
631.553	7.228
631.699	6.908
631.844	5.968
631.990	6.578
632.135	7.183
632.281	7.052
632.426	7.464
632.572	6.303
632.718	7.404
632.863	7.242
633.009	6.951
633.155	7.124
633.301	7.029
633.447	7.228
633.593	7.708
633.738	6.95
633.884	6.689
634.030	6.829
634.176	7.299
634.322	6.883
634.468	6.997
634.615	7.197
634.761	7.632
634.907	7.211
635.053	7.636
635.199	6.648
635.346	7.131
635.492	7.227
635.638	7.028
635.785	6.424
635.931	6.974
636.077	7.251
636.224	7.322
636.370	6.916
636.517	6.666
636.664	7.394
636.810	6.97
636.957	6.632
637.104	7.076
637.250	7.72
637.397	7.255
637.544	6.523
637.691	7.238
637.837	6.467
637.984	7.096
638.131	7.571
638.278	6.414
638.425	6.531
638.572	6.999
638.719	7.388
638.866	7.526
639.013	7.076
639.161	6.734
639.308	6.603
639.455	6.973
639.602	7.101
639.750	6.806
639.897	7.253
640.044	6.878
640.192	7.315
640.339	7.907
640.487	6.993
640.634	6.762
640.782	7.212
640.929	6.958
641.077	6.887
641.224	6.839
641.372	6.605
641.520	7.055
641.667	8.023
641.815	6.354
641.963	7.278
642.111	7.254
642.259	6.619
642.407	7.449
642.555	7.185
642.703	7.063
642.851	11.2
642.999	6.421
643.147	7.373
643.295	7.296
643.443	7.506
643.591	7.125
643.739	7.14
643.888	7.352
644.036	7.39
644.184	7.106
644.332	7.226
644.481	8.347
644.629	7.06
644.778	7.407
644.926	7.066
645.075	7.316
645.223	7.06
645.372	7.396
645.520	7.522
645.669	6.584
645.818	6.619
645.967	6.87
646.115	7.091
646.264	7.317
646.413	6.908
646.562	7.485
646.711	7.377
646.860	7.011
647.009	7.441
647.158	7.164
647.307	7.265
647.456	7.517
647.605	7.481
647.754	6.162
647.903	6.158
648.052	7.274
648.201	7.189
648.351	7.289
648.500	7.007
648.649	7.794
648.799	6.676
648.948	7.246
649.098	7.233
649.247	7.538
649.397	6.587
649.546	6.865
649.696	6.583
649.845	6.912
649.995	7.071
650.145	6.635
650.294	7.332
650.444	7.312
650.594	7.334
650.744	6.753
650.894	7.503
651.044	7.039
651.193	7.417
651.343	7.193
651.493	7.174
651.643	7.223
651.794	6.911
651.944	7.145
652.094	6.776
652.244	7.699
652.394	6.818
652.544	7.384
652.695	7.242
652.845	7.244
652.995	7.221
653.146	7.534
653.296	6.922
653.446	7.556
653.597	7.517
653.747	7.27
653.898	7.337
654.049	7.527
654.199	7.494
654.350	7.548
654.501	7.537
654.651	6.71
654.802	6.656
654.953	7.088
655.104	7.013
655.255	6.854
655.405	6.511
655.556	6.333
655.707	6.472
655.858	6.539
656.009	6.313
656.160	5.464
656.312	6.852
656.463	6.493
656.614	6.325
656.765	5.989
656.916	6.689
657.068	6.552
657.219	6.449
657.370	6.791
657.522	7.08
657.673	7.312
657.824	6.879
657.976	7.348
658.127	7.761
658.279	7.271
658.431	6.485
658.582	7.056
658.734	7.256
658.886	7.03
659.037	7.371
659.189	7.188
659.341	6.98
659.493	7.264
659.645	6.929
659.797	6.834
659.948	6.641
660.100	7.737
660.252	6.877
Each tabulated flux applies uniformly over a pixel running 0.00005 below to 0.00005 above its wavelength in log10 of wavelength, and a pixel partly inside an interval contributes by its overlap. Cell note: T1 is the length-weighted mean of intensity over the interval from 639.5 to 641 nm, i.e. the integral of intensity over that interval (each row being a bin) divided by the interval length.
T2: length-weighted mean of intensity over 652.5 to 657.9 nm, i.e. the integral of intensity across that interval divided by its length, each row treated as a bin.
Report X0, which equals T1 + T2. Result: 14.0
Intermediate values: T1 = 7.12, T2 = 6.90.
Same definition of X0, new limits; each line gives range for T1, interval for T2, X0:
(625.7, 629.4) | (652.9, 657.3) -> 13.7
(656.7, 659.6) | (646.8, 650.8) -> 14.1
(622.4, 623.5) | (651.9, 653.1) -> 13.7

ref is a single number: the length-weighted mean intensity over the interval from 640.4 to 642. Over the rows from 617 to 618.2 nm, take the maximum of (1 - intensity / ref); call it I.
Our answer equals 0.03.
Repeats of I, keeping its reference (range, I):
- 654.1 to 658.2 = 0.22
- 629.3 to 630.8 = 0.06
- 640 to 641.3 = 0.03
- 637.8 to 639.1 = 0.08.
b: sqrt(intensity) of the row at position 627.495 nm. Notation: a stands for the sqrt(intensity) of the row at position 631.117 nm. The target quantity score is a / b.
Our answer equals 0.99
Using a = 2.61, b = 2.64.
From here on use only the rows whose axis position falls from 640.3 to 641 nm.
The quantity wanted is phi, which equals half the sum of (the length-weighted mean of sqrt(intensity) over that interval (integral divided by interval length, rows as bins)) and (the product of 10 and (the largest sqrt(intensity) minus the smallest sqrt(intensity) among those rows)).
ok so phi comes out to 2.4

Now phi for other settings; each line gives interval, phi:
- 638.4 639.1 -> 2.3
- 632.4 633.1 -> 2.4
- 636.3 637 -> 2.0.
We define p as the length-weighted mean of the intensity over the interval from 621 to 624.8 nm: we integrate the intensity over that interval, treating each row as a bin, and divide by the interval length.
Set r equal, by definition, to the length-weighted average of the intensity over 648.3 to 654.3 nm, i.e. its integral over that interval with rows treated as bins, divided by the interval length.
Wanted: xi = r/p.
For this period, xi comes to 1.10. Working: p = 6.56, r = 7.18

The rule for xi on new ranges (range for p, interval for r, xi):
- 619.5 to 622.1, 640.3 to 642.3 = 1.02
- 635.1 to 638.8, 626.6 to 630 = 0.99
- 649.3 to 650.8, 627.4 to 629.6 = 0.99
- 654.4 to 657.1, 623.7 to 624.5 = 0.97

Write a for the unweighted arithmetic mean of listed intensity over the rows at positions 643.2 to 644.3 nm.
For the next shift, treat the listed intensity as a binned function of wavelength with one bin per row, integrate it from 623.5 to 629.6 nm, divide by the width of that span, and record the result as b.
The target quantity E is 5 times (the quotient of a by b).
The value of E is 5.48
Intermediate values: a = 7.27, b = 6.64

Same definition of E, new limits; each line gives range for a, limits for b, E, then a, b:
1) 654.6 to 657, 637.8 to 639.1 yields 4.65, 6.52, 7.02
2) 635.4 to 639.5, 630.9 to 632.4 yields 5.08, 7.00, 6.89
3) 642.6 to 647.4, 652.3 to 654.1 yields 5.02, 7.33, 7.30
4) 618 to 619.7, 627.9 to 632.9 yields 5.04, 6.94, 6.89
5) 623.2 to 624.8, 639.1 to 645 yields 4.47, 6.47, 7.23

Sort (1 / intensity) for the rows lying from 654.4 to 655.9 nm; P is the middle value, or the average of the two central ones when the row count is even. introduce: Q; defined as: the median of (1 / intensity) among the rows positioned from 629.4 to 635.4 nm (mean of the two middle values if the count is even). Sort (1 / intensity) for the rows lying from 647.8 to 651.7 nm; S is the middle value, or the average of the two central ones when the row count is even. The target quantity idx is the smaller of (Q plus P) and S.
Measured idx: 0.139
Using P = 0.150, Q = 0.143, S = 0.139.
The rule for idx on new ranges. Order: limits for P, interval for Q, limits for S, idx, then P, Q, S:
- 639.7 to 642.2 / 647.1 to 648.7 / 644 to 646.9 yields 0.140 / 0.143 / 0.138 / 0.140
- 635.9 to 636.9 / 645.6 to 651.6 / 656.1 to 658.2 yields 0.148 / 0.143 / 0.139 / 0.148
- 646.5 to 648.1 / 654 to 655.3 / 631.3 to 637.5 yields 0.142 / 0.137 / 0.141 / 0.142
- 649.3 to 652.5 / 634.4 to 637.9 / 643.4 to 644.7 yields 0.138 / 0.141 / 0.141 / 0.138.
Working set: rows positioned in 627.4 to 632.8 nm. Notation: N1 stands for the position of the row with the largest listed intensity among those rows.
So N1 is 631.263 nm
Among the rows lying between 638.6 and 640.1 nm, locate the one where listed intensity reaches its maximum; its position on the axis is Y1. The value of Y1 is 638.866 nm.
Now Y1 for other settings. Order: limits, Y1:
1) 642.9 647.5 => 644.481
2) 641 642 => 641.667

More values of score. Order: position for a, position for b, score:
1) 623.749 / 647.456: 0.93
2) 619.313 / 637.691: 0.99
